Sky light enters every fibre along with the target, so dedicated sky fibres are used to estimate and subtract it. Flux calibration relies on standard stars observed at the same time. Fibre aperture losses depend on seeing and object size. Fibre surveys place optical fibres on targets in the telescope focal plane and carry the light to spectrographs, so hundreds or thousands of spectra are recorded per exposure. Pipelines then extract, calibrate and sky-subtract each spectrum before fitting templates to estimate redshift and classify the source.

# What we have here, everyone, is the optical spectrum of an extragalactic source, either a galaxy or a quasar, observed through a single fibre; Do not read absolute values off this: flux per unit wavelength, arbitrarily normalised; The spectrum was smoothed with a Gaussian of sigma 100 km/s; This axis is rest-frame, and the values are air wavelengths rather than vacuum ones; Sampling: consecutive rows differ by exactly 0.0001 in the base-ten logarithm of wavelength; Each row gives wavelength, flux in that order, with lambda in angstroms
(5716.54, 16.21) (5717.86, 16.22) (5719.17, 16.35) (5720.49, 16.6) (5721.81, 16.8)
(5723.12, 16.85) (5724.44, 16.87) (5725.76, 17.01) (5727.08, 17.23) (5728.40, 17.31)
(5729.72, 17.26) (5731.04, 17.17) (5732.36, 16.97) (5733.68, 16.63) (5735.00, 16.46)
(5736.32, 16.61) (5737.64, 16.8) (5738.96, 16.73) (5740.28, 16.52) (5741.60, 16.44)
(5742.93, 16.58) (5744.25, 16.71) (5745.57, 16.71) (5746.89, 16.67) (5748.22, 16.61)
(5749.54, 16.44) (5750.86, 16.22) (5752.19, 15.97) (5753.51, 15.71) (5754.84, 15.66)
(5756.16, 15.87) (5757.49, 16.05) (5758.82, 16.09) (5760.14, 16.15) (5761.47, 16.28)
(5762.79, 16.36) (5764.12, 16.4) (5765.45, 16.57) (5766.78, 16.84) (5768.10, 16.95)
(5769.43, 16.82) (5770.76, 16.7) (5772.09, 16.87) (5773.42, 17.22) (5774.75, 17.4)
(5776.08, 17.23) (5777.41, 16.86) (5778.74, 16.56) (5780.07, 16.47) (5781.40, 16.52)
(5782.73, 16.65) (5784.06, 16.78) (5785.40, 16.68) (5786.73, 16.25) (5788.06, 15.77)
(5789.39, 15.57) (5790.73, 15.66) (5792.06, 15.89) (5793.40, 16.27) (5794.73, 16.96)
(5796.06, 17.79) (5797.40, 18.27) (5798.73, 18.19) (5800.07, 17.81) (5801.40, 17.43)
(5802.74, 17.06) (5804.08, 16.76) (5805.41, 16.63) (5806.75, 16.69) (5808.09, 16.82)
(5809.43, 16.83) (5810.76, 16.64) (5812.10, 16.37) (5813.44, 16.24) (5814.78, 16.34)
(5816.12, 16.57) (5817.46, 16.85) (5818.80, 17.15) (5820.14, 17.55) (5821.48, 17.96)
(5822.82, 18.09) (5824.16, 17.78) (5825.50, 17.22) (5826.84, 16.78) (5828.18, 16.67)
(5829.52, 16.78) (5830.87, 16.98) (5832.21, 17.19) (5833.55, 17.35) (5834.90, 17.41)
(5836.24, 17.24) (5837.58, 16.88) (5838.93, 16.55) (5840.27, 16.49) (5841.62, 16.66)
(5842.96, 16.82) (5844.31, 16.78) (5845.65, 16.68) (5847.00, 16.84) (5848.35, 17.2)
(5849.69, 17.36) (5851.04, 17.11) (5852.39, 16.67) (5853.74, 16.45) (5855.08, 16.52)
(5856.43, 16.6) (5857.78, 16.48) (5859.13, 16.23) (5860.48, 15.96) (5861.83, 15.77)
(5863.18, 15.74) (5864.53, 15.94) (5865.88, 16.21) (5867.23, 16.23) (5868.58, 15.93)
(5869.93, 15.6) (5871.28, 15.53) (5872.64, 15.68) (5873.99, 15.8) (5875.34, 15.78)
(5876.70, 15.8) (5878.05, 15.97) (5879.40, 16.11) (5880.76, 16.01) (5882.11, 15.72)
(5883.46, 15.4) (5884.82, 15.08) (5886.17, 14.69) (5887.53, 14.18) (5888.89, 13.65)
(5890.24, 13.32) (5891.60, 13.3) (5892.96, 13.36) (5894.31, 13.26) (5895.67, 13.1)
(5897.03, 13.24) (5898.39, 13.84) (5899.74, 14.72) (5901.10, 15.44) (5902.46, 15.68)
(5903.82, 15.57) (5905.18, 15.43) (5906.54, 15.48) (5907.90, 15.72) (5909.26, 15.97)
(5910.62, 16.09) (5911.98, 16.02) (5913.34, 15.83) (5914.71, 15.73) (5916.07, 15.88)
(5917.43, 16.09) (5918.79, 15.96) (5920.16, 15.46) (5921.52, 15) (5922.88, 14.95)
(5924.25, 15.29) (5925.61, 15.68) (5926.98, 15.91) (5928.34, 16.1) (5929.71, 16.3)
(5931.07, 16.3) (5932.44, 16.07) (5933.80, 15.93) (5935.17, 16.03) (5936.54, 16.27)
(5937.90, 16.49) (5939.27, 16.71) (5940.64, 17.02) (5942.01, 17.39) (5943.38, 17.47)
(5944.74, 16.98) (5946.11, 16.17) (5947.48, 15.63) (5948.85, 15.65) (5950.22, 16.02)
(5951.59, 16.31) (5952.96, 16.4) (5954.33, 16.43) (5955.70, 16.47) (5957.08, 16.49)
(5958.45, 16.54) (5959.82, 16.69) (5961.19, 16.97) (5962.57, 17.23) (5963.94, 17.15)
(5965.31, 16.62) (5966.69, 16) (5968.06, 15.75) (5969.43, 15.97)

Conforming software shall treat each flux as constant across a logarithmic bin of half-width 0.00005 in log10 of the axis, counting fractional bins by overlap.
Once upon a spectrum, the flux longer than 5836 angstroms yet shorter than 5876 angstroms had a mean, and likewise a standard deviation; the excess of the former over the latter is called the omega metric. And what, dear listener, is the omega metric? 15.9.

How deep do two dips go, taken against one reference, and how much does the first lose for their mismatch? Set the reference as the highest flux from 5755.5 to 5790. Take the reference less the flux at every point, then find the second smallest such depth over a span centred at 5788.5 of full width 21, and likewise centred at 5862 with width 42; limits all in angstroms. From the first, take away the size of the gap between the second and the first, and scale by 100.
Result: -178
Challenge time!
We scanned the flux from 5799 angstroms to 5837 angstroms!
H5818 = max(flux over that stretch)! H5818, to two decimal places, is 18.09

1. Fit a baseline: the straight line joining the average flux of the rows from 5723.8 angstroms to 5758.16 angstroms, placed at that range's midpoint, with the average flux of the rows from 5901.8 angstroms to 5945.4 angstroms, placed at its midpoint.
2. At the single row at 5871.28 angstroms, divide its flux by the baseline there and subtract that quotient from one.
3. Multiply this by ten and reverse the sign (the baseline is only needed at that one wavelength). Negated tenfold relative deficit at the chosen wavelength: -0.40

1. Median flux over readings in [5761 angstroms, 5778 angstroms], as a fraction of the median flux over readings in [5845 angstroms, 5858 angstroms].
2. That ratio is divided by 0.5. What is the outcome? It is 2.02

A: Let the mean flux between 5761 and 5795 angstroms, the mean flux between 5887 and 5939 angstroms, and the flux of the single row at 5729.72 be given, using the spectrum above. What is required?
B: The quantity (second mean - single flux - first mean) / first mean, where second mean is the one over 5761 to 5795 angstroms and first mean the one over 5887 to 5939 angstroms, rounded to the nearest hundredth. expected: -1.05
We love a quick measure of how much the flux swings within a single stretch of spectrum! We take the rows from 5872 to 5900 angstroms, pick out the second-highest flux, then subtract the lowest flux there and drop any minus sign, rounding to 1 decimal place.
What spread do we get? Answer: 2.9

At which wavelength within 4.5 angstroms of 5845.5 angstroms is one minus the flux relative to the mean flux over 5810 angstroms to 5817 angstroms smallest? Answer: 5849.69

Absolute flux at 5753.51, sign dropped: 15.7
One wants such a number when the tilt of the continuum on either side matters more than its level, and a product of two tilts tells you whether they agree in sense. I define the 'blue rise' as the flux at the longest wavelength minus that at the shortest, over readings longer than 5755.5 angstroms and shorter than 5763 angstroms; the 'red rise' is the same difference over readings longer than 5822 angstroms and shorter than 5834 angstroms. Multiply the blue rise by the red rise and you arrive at -0.36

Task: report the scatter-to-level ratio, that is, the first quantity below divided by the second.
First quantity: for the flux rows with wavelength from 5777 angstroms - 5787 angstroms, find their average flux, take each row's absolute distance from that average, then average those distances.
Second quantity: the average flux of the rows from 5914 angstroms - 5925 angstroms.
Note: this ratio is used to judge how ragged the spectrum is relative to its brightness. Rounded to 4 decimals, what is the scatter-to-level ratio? 0.0094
